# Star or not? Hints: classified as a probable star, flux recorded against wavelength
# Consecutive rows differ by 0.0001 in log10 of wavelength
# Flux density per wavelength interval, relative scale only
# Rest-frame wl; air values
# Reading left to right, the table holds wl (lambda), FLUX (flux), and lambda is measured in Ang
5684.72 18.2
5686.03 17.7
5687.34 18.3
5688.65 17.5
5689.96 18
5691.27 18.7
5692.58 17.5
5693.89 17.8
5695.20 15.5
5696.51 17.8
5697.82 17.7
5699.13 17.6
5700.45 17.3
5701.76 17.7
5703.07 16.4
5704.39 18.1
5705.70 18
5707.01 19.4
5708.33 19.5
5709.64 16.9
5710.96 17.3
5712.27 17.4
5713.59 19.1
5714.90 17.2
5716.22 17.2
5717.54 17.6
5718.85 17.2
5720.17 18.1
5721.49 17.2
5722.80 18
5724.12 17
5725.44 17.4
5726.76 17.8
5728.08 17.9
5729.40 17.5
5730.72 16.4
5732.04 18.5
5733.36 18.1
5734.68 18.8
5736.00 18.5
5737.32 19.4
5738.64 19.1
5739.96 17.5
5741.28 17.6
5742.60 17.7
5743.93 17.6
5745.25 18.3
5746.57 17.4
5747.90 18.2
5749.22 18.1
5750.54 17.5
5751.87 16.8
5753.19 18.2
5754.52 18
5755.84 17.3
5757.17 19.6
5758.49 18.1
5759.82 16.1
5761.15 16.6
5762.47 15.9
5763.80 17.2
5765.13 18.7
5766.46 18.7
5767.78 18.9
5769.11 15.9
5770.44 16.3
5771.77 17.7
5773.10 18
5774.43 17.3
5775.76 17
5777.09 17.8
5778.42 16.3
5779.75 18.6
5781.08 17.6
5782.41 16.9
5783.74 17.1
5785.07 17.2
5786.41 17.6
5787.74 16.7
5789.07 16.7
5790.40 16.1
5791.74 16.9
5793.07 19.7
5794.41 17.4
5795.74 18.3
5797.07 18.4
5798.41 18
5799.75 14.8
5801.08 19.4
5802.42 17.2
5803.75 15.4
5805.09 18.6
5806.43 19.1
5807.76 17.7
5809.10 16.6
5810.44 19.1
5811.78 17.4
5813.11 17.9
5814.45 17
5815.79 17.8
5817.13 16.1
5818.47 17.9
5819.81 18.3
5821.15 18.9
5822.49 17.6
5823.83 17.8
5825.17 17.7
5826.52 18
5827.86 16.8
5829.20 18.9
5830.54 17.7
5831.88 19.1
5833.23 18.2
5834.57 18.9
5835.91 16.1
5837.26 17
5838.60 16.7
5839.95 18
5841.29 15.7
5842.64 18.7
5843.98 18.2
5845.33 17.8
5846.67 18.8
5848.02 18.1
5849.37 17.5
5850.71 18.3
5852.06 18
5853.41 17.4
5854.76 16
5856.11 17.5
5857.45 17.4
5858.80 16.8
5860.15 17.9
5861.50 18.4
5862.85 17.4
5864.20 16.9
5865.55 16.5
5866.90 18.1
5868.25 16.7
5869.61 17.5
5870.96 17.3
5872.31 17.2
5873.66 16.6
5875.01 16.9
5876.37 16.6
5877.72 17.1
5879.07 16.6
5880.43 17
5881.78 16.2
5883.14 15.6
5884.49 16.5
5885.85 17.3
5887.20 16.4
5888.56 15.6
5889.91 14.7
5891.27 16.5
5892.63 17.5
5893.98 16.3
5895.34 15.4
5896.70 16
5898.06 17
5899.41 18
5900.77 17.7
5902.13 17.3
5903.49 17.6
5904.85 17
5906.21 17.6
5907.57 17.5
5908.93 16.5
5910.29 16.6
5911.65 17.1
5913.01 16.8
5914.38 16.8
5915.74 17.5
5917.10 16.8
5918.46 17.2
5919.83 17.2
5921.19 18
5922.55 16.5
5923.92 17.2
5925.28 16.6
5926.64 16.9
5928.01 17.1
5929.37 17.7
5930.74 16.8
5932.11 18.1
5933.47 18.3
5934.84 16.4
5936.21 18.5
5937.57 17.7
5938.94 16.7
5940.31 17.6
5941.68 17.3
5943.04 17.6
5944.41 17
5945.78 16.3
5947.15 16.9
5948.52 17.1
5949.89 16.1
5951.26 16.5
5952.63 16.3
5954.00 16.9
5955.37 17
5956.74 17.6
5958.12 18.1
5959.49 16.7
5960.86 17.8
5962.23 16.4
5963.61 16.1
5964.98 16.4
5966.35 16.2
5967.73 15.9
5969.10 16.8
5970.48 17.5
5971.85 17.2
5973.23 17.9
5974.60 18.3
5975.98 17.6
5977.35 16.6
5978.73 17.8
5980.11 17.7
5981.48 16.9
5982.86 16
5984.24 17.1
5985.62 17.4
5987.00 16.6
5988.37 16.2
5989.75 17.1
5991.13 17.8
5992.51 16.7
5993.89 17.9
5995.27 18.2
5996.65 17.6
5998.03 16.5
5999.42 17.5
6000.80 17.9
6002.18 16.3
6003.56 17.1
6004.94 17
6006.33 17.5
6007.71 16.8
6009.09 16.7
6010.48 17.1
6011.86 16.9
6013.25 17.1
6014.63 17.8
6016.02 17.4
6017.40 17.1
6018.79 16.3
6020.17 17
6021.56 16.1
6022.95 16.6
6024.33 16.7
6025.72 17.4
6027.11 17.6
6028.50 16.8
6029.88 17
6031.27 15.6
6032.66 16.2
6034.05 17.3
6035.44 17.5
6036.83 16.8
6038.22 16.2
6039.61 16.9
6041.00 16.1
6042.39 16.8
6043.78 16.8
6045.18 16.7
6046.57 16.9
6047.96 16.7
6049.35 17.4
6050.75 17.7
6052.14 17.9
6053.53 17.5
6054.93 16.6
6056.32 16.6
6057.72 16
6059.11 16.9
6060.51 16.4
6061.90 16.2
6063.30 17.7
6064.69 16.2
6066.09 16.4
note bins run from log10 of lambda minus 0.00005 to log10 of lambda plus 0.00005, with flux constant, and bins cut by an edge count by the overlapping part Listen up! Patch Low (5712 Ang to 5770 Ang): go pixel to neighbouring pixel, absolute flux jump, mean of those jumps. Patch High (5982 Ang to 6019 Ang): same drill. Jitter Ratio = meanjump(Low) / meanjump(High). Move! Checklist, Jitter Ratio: 1.3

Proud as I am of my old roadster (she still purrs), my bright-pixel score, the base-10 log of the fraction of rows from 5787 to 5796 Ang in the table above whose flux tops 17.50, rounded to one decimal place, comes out -0.5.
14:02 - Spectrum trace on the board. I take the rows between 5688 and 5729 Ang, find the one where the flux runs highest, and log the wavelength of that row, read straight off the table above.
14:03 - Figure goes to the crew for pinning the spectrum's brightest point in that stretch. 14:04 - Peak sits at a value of 5708.33 Ang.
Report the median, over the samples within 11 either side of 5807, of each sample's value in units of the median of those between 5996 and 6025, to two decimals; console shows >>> 1.04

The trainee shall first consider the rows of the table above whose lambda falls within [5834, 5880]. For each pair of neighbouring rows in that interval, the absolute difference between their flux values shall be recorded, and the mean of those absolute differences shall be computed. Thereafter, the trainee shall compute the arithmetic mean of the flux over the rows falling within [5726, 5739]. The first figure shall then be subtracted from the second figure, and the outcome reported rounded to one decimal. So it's 17.3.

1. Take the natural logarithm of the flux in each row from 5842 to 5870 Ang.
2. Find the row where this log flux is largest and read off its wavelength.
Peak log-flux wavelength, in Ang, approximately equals 5846.67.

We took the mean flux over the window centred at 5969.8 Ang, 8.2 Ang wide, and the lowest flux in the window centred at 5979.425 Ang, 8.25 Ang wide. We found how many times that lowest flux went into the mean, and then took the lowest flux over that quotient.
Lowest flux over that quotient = 15.1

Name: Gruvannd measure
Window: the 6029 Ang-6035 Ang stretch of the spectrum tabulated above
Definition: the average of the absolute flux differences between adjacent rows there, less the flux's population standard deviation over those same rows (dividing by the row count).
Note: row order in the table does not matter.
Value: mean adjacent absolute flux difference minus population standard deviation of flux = 0.36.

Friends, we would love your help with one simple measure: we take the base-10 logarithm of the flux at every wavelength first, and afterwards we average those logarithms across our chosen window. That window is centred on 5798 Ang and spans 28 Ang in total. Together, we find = 1.24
